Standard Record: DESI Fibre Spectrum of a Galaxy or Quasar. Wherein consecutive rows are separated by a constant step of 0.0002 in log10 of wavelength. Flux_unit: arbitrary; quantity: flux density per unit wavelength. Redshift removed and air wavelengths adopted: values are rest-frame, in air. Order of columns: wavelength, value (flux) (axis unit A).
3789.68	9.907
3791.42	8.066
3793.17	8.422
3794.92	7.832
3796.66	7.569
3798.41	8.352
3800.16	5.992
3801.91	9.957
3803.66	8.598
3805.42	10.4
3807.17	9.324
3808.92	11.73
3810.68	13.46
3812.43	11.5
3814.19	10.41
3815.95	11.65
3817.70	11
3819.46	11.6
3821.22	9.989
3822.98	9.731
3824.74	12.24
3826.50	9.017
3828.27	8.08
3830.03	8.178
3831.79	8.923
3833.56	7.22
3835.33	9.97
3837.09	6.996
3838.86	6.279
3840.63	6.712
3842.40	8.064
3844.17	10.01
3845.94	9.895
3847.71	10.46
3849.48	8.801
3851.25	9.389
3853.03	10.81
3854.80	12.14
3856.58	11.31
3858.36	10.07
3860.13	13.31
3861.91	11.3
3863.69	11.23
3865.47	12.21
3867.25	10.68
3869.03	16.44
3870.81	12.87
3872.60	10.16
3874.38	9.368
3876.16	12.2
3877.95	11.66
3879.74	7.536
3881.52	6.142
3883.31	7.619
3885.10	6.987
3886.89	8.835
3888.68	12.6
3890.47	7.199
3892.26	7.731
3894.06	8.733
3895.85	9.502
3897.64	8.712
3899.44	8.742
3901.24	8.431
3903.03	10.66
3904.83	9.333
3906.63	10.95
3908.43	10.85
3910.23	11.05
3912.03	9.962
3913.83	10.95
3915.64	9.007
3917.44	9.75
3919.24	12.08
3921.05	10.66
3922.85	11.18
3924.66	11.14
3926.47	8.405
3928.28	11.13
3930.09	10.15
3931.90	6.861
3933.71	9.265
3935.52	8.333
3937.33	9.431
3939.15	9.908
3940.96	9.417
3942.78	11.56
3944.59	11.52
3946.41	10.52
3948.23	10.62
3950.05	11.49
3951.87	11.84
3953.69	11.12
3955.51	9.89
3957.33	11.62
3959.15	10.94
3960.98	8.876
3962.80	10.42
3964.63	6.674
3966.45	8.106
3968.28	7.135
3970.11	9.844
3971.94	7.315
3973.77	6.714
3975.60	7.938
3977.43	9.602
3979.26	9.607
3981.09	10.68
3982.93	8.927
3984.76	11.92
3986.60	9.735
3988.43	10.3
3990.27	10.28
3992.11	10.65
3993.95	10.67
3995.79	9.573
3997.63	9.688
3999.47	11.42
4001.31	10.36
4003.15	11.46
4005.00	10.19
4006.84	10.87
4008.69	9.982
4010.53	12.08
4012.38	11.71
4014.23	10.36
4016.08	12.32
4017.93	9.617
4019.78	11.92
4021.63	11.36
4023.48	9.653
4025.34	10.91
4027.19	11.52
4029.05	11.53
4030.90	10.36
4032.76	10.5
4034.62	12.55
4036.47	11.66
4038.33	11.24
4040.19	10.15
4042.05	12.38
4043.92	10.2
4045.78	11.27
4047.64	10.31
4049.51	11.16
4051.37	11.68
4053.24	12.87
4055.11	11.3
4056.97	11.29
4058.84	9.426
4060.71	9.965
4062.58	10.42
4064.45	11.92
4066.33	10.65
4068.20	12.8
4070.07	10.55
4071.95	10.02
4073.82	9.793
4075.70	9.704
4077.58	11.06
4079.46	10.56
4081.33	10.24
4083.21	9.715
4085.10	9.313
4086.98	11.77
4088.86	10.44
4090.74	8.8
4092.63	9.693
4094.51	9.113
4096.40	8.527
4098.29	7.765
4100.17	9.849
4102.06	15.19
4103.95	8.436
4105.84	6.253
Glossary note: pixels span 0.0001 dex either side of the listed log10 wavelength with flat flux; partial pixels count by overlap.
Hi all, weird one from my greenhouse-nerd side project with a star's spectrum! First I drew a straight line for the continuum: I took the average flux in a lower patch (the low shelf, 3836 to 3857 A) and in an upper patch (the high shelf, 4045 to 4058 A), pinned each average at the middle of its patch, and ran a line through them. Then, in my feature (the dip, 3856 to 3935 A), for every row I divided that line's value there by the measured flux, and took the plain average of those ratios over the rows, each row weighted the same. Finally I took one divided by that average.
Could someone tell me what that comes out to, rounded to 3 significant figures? 1.00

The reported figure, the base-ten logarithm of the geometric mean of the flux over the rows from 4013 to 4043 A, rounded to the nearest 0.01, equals 1.04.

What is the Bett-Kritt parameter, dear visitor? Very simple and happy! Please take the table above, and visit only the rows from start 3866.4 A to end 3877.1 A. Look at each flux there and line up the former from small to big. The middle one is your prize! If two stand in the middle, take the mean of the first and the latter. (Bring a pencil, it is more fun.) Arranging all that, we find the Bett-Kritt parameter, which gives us 11.4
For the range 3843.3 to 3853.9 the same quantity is 10.0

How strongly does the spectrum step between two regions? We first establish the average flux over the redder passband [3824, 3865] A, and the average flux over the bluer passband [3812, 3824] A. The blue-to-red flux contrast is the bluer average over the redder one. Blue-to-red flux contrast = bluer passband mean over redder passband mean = 1.13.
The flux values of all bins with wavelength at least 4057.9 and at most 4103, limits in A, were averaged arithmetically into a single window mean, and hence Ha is 10.3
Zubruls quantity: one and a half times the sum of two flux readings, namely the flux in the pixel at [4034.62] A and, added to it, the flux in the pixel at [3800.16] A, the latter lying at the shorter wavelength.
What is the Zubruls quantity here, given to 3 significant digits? 27.8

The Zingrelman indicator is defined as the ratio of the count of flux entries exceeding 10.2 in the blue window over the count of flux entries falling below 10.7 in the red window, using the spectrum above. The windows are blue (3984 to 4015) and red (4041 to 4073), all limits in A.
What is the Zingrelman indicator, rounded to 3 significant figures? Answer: 1.50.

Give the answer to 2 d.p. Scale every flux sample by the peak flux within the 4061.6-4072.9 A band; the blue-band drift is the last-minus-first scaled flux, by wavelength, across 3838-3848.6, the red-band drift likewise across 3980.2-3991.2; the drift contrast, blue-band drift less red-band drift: 0.36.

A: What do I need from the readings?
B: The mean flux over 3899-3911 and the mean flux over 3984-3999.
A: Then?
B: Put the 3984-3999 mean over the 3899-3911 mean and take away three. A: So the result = -1.97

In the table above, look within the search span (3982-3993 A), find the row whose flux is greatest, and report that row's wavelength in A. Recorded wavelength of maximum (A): 3984.76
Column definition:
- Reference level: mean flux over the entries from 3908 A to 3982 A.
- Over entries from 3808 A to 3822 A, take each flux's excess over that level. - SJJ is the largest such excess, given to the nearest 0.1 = 3.6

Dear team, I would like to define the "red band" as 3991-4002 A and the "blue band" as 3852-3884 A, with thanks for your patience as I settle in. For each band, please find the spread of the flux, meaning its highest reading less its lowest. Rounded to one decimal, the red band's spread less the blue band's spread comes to -8.5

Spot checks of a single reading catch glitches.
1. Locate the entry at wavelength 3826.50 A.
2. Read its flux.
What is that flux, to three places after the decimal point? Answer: 9.017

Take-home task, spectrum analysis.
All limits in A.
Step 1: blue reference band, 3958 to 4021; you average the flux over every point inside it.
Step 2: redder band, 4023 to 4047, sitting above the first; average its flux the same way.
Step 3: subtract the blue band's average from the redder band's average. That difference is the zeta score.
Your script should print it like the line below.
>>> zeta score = 1.1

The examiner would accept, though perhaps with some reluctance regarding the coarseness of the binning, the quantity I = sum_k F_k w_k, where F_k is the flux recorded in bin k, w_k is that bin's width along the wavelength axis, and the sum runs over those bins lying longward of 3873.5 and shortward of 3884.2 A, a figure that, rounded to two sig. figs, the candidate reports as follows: 97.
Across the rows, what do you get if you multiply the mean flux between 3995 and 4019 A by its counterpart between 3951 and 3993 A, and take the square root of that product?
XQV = 10.1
